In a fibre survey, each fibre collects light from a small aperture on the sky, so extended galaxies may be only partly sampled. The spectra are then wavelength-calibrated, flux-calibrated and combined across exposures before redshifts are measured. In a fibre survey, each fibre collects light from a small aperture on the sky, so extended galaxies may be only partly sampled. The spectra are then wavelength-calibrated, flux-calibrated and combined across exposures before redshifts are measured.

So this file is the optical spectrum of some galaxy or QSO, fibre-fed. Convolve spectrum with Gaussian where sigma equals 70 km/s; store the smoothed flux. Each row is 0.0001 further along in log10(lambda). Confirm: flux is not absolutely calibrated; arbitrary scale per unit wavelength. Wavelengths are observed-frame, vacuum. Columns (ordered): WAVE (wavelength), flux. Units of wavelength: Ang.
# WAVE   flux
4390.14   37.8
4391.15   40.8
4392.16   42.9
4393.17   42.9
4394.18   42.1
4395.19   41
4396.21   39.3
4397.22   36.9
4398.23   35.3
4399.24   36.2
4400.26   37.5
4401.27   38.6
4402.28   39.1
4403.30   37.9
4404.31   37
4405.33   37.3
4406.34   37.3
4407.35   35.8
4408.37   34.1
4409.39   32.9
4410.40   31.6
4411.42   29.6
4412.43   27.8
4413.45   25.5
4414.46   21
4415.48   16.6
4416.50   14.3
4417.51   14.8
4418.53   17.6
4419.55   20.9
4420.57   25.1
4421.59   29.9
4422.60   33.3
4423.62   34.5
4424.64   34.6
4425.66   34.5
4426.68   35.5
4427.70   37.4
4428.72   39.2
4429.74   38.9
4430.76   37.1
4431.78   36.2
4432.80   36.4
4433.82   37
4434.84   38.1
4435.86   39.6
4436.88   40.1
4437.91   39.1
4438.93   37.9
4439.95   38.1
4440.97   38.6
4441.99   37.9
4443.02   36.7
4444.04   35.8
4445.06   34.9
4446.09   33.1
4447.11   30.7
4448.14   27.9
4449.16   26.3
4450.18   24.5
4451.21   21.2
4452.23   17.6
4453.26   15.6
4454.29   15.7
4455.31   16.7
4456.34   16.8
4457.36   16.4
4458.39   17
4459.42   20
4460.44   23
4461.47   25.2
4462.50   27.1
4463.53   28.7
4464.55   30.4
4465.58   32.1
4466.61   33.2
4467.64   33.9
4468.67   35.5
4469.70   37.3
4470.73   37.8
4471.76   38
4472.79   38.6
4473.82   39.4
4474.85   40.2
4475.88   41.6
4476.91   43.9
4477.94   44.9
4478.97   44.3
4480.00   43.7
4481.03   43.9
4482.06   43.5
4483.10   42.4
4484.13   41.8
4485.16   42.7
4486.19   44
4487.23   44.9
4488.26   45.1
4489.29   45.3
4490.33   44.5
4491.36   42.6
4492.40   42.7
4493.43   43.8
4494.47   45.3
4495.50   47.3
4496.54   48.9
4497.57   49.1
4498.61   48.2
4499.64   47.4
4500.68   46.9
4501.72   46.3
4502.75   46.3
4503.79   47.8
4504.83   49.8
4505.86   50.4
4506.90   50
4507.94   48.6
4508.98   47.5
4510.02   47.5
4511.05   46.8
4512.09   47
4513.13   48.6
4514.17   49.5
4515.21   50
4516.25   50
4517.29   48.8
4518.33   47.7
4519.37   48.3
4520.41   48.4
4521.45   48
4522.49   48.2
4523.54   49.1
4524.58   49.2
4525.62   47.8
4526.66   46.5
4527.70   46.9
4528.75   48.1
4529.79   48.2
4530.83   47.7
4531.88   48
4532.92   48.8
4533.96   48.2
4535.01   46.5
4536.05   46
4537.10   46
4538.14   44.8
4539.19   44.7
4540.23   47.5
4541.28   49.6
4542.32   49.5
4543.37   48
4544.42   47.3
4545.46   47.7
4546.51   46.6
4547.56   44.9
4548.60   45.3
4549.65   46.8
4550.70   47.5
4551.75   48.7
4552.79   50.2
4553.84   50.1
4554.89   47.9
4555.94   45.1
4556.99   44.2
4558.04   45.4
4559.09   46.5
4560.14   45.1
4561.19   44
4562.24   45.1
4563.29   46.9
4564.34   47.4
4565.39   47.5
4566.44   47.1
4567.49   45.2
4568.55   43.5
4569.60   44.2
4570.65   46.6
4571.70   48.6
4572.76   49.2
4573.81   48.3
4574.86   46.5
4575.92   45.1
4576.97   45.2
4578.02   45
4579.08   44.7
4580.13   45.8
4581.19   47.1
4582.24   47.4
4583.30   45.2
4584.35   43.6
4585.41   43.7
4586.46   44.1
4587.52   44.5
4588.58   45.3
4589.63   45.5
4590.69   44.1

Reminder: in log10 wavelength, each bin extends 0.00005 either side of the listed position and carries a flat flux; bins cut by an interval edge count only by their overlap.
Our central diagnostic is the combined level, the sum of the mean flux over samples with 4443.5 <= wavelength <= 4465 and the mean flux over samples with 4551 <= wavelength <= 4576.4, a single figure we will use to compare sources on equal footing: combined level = 71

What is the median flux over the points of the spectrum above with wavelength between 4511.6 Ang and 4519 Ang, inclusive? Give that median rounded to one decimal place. 48.8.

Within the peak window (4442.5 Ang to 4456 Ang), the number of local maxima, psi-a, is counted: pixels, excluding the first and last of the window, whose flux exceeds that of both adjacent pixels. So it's 0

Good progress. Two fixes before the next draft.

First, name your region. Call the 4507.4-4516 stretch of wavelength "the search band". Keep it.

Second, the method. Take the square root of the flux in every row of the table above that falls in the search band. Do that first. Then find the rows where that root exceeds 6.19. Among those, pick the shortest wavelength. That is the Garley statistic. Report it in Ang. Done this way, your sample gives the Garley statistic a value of 4507.94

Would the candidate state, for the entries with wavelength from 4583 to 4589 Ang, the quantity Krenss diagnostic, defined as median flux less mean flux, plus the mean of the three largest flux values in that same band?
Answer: 44.9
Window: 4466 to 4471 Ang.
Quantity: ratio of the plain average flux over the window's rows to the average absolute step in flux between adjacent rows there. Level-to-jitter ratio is 31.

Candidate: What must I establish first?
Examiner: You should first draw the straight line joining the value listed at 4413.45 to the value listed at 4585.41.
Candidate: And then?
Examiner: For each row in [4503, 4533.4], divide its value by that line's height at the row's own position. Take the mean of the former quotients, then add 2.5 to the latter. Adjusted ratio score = 3.82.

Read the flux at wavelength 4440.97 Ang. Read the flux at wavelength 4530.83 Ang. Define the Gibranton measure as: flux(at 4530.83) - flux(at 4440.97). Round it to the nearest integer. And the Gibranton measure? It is 9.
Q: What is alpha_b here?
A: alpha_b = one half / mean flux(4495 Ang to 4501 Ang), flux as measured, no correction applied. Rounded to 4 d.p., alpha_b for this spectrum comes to 0.0104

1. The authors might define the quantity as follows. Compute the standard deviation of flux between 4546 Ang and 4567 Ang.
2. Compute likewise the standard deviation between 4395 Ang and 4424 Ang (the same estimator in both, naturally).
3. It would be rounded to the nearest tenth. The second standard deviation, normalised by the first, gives 4.6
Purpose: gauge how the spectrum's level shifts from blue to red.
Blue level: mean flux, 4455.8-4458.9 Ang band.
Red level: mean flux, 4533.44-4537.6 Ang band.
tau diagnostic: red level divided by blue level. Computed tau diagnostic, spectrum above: 2.8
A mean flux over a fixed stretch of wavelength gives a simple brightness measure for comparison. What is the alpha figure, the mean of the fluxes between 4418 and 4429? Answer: 31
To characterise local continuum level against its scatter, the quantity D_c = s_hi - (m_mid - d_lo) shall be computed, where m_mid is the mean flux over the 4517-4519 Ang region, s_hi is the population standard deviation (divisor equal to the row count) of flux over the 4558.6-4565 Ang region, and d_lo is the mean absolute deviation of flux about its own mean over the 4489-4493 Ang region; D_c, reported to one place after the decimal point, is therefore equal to -45.9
